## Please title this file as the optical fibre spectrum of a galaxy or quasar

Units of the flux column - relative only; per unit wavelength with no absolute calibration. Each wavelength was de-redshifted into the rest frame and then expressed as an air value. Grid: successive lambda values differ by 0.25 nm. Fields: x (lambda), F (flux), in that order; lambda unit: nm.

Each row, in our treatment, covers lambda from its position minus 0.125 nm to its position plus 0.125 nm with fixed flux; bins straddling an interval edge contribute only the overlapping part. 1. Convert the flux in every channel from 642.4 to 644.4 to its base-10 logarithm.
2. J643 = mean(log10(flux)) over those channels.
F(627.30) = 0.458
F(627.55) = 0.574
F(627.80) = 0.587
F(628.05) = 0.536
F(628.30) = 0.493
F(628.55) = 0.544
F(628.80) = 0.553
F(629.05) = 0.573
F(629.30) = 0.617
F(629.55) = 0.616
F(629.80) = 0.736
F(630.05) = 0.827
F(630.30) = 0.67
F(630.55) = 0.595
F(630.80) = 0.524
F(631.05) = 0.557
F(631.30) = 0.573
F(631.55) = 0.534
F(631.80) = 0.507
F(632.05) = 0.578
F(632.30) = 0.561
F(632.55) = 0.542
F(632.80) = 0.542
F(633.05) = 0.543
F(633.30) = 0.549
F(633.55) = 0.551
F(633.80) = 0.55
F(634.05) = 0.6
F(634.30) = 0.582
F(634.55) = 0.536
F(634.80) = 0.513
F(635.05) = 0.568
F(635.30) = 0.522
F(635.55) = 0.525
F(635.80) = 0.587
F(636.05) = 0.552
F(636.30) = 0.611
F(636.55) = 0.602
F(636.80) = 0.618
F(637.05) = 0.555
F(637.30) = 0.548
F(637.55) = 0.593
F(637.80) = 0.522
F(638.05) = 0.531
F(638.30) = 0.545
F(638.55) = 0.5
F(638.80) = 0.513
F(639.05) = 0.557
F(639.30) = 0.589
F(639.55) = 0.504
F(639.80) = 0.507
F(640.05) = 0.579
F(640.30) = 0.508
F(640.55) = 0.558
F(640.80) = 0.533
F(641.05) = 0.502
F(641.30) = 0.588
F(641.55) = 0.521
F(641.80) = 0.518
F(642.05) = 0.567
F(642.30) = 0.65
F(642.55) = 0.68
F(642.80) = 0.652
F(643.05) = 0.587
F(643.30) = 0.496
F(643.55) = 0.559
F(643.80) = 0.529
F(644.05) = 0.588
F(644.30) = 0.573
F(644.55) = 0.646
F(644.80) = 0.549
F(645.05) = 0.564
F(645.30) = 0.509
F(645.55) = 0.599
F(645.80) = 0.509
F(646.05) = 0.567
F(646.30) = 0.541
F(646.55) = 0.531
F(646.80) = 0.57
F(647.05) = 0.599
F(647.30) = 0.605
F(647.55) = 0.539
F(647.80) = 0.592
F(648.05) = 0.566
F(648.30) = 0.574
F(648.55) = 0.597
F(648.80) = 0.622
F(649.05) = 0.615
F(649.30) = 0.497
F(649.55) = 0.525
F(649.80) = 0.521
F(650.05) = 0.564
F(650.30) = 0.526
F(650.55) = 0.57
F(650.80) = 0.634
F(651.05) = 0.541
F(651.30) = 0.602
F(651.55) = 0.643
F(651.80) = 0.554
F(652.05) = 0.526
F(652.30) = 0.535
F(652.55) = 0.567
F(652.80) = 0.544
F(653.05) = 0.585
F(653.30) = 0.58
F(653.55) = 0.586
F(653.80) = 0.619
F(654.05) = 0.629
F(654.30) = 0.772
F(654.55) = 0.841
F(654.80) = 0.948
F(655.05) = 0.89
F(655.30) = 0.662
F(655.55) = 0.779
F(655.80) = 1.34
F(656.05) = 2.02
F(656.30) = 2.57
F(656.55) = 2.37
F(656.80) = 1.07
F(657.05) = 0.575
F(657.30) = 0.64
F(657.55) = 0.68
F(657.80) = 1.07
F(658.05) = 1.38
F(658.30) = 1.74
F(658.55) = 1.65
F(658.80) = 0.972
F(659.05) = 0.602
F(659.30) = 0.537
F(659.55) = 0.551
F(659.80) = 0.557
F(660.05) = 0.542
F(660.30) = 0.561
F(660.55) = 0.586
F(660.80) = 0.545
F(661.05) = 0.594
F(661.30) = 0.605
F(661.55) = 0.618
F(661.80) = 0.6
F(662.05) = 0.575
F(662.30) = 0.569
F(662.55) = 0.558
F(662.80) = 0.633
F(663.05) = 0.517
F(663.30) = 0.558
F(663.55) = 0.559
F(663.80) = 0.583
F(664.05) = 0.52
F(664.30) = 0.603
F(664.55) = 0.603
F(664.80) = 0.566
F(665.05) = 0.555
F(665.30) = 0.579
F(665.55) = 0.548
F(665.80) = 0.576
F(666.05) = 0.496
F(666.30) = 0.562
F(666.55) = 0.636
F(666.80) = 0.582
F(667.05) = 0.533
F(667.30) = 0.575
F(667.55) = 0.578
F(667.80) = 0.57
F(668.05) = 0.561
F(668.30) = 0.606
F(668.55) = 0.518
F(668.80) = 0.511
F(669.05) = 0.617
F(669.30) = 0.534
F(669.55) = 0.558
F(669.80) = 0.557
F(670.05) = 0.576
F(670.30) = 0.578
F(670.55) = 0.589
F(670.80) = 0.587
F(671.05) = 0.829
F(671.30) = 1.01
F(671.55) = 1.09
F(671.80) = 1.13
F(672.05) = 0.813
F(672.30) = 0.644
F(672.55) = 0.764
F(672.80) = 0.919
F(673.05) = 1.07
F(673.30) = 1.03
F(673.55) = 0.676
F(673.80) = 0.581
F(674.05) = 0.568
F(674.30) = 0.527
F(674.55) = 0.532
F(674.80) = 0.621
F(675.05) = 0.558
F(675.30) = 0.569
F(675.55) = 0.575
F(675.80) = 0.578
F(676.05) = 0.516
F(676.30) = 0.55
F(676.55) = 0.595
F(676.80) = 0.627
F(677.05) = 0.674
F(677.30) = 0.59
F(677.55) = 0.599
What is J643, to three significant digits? -0.236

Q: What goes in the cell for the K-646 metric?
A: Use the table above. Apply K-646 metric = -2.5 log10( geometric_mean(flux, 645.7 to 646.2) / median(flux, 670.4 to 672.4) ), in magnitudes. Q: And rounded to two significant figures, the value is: 0.46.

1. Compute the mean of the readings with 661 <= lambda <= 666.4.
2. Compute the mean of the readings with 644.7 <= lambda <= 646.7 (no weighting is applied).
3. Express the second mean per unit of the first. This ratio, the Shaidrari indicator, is 0.96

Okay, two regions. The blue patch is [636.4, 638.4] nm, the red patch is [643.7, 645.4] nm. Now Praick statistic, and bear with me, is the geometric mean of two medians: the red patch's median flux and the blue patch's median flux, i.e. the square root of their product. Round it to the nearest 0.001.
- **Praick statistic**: 0.558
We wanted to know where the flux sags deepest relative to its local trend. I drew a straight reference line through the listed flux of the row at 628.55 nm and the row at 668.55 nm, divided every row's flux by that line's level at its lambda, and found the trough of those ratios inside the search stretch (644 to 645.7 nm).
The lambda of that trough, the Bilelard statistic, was 645.30 nm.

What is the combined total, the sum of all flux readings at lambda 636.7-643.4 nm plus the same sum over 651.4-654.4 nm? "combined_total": 22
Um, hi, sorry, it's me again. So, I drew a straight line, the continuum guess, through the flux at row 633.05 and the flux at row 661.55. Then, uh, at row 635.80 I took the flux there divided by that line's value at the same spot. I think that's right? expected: 1.07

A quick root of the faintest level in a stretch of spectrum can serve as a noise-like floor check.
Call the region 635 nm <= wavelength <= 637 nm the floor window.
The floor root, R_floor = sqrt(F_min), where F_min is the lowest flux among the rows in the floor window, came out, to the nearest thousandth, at 0.722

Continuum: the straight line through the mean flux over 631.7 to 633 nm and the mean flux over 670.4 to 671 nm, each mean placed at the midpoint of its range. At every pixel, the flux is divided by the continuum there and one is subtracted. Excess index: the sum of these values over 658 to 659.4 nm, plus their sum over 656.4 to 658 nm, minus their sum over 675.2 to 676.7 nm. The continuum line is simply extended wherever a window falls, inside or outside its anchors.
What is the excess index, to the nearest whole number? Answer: 11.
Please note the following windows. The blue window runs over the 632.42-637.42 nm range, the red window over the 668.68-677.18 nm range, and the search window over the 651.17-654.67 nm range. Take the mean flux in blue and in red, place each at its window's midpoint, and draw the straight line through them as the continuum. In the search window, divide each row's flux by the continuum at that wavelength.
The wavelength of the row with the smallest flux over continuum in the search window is 652.05 nm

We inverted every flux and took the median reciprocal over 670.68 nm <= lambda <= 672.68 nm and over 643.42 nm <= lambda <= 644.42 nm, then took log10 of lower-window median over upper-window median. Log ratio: 0.16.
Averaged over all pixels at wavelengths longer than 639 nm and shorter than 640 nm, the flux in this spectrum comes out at 0.54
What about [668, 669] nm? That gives 0.55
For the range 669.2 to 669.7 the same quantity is 0.55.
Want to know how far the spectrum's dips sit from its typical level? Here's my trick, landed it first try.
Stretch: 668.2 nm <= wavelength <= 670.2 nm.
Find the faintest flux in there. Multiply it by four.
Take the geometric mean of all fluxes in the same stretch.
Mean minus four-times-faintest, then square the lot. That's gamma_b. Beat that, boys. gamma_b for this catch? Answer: 2.21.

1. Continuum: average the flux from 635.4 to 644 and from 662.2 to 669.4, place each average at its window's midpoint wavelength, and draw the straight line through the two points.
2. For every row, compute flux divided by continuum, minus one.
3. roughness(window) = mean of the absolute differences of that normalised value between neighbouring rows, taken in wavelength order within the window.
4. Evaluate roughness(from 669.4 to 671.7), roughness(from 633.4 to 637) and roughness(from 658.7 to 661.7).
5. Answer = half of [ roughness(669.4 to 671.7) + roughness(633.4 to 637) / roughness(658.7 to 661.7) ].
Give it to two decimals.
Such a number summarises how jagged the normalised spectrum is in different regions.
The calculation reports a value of 0.35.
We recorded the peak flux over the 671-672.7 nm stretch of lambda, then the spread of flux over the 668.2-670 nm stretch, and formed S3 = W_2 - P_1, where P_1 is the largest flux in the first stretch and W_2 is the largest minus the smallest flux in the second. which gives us -1.0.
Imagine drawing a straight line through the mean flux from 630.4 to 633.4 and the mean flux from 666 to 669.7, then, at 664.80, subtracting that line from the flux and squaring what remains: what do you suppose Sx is 0.0000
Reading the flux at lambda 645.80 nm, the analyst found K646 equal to 0.509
